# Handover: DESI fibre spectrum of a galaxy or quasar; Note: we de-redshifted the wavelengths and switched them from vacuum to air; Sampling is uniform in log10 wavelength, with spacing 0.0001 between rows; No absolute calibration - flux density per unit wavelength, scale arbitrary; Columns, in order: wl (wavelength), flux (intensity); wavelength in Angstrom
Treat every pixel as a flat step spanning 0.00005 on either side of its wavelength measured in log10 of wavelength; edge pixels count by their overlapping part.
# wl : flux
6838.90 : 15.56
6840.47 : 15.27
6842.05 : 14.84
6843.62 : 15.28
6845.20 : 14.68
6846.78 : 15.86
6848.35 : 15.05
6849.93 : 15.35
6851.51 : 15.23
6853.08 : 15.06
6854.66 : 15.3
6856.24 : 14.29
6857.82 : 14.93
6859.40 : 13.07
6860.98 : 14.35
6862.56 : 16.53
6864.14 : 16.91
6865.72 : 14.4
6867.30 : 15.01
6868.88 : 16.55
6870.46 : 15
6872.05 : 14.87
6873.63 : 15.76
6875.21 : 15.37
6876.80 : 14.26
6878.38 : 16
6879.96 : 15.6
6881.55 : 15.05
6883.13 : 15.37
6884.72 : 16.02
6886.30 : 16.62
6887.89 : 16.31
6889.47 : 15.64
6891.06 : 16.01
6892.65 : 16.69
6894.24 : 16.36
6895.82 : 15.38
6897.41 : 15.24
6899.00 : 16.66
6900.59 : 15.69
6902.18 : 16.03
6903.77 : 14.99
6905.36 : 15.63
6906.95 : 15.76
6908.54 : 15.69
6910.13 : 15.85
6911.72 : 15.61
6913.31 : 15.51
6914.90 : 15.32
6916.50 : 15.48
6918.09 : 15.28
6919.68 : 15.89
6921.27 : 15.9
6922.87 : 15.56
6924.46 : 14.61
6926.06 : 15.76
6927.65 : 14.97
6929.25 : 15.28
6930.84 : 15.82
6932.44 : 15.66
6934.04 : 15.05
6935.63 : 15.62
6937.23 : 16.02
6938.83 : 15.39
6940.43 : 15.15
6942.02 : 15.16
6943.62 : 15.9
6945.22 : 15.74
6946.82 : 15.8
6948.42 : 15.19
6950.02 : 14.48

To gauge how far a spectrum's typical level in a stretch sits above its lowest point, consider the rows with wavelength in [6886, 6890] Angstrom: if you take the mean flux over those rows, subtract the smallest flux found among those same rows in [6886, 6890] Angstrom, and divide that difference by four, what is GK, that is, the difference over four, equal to 0.14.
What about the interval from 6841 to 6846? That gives 0.06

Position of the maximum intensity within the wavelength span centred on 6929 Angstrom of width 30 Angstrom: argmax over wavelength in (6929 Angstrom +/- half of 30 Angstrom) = 6937.23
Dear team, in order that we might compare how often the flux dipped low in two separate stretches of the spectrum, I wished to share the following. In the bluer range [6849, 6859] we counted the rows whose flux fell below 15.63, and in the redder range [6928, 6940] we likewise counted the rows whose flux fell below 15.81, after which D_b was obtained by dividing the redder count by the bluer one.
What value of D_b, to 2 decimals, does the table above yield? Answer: 0.83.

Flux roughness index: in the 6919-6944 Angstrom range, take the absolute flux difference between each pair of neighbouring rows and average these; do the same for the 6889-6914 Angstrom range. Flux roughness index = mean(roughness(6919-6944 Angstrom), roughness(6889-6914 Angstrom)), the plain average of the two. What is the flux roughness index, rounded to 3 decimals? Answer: 0.502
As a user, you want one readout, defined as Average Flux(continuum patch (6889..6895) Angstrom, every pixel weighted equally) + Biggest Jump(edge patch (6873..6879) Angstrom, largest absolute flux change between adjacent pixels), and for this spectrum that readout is 17.9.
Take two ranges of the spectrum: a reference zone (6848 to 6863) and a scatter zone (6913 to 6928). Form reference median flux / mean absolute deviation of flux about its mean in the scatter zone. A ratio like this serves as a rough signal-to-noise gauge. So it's 49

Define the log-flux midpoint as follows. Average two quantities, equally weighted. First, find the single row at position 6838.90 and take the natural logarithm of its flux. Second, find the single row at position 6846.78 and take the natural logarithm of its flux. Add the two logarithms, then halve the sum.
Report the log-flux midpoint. 2.75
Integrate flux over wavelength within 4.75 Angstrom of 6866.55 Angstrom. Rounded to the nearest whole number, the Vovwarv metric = 149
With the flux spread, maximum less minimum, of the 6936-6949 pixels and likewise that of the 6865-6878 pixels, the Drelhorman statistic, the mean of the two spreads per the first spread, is 1.8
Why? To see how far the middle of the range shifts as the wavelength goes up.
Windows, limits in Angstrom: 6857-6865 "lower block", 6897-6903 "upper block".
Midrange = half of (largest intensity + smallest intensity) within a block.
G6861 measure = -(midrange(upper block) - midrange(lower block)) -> -1.0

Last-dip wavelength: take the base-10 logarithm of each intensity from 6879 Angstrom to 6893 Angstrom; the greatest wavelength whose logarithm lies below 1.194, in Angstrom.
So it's 6883.13 Angstrom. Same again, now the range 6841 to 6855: 6854.66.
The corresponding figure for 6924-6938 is 6935.63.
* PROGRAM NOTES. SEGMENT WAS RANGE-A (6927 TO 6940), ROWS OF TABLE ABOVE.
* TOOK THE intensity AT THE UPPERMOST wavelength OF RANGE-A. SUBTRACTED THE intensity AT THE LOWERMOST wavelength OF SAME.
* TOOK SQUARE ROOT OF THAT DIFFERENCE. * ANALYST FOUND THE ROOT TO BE 0.65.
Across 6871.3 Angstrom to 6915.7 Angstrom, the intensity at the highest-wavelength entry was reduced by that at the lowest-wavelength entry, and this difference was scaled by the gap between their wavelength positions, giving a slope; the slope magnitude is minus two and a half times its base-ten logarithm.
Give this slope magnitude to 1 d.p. 4.9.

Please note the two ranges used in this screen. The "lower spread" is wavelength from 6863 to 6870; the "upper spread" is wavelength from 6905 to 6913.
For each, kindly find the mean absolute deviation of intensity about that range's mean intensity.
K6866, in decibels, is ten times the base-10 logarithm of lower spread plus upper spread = 0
